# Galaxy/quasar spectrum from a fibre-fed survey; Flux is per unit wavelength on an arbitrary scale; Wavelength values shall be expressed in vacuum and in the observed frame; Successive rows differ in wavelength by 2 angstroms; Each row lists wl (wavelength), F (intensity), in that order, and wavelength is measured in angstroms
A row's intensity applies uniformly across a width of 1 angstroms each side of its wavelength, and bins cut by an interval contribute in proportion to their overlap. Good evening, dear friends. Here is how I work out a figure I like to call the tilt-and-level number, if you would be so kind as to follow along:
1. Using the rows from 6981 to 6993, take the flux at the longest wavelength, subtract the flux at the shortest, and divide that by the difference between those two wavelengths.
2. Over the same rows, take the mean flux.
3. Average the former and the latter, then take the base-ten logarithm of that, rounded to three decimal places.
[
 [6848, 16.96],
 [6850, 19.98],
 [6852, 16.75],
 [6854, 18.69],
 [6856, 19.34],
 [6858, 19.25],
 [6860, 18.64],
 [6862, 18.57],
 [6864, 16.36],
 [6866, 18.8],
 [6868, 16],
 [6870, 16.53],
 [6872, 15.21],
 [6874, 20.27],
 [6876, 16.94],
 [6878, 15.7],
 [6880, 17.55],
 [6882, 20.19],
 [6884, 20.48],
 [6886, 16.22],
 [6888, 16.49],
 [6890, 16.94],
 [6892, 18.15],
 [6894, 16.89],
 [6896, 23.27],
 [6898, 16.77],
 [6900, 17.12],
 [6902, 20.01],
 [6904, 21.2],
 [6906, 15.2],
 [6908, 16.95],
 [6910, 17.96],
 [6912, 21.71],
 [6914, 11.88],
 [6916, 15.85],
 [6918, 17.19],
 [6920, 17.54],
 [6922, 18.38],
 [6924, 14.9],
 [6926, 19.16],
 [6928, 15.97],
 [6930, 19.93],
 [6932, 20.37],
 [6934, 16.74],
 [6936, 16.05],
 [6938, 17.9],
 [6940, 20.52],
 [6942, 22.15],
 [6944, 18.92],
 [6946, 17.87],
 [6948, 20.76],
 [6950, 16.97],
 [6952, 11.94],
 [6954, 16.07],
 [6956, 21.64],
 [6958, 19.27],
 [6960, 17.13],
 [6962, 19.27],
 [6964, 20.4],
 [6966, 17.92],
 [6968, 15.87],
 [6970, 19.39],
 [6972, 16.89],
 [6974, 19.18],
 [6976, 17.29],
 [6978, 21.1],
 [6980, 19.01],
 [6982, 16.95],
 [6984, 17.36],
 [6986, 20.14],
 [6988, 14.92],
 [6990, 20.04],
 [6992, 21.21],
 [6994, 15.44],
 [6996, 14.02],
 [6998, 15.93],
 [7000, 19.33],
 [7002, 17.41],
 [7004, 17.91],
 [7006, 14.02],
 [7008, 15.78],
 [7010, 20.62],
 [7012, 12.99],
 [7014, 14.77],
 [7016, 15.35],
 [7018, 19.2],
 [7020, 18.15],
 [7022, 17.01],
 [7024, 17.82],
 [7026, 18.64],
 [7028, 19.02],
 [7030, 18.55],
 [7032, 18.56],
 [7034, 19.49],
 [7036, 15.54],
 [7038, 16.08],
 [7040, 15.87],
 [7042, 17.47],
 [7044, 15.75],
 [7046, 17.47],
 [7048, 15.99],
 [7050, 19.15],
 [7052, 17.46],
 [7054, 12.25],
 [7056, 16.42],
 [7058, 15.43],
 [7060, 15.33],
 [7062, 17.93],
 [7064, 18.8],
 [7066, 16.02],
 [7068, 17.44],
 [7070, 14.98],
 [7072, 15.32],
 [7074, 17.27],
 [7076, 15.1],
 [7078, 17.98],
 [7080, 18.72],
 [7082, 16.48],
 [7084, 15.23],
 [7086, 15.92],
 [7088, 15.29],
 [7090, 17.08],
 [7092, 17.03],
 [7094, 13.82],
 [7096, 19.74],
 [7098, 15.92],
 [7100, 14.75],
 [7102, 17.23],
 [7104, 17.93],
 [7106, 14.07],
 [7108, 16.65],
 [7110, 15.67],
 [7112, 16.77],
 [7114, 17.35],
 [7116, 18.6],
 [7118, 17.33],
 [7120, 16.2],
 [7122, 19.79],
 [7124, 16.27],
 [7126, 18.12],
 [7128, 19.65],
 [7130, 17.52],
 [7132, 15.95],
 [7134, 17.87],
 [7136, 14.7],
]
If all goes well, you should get 0.975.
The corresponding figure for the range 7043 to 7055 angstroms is 0.903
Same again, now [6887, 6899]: 0.957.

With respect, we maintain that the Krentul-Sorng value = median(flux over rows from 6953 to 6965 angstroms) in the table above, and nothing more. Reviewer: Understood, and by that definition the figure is 19.3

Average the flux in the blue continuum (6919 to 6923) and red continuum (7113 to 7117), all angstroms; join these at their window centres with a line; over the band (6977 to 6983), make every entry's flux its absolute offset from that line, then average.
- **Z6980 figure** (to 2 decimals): 1.73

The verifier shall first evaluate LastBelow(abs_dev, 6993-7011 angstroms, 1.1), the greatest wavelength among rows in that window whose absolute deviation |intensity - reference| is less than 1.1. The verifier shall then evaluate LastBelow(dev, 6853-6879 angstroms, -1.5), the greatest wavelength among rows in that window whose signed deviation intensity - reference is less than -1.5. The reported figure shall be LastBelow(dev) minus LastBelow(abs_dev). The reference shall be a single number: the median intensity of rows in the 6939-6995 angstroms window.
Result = -126 angstroms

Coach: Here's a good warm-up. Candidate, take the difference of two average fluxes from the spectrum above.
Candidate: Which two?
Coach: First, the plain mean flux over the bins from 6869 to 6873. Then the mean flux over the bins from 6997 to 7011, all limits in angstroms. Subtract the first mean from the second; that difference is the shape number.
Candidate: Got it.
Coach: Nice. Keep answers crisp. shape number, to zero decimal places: 1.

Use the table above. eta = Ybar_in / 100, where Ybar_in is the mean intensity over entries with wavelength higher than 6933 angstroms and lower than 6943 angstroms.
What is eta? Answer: 0.187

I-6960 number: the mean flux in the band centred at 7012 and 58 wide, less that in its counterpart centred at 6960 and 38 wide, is -1.1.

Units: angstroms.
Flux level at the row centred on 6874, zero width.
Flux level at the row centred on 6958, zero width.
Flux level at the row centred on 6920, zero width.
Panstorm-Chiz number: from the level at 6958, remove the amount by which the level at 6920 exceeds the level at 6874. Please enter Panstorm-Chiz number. 22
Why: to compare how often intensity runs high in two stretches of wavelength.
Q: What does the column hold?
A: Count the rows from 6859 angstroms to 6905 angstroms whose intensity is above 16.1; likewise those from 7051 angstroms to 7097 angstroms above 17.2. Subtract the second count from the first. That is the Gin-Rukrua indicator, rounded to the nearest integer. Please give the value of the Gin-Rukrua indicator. 12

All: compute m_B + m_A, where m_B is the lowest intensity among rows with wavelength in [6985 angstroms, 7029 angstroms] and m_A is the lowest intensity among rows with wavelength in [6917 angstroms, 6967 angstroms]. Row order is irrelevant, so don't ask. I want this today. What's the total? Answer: 24.9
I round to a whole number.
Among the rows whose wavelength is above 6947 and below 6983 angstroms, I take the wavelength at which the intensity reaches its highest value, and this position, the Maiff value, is 6956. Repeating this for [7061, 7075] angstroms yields 7064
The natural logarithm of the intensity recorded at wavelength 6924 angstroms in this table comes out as 2.701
